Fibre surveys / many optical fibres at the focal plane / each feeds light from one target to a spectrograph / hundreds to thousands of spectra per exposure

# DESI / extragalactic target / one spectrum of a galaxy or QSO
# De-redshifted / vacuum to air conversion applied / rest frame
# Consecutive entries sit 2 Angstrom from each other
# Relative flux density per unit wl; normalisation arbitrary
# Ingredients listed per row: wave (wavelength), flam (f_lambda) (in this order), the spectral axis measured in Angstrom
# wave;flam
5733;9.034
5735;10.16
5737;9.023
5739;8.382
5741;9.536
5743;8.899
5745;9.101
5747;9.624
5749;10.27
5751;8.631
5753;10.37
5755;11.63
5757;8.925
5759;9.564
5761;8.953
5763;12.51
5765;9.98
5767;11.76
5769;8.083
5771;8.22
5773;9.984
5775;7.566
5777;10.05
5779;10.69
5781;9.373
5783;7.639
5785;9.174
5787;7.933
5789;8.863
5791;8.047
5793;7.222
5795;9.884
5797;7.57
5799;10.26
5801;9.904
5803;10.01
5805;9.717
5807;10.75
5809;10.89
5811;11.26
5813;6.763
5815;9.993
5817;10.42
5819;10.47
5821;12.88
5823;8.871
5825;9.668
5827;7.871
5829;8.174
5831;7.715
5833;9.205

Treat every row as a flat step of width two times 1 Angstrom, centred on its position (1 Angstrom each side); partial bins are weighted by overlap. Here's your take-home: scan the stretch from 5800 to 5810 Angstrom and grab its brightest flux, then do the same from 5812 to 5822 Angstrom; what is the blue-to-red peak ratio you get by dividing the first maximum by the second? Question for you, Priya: 0.85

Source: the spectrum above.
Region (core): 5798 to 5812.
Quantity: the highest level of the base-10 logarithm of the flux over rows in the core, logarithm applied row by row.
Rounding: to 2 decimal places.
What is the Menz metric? 1.05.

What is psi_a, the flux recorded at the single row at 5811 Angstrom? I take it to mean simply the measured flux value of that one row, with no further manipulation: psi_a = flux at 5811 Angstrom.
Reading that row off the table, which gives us 11.26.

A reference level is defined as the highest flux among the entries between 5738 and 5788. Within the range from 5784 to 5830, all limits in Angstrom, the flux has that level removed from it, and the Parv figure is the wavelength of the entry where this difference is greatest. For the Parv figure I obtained 5821 Angstrom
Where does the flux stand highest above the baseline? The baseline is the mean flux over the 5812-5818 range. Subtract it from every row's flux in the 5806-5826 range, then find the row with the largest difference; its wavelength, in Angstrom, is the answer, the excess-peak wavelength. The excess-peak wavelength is 5821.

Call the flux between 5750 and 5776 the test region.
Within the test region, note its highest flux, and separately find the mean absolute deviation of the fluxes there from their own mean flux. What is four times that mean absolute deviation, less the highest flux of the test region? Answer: -7.6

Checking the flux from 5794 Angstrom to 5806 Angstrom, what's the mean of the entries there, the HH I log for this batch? 9.6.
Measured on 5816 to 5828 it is 10.0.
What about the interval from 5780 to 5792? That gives 8.5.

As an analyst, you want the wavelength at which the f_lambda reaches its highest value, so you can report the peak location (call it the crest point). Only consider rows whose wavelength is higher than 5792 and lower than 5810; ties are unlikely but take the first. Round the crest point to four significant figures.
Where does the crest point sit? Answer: 5809 Angstrom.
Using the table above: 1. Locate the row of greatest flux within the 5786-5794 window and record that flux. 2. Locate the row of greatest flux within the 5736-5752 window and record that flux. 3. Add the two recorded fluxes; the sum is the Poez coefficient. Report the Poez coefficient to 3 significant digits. 19.1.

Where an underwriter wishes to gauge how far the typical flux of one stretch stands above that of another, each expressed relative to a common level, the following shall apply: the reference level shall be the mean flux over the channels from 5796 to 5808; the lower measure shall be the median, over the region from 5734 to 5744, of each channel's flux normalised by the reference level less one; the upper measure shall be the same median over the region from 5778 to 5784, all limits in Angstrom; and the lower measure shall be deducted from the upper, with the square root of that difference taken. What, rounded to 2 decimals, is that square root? 0.19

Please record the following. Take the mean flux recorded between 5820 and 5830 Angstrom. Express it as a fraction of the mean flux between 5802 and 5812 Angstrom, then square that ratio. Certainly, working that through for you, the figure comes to 0.81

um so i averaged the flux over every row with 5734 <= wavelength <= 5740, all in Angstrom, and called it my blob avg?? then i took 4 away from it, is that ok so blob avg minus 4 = 5.2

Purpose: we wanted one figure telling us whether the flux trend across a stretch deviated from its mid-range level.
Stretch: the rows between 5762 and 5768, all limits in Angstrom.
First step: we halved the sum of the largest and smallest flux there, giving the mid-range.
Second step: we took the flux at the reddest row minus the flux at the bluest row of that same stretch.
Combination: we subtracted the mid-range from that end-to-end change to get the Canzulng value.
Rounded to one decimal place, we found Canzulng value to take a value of -12.0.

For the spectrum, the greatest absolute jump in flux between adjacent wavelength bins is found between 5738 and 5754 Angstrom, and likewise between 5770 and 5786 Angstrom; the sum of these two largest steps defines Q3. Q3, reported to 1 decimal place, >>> 4.2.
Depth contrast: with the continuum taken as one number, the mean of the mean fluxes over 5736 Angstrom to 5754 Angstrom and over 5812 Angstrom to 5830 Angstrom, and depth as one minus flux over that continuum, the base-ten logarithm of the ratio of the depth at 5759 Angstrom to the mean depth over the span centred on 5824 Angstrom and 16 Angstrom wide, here 0.16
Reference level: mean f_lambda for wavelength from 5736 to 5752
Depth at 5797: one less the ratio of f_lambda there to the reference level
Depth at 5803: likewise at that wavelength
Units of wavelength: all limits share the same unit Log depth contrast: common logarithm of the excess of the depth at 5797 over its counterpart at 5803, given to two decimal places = -0.58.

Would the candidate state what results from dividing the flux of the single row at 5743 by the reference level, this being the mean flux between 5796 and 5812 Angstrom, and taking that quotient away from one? 0.11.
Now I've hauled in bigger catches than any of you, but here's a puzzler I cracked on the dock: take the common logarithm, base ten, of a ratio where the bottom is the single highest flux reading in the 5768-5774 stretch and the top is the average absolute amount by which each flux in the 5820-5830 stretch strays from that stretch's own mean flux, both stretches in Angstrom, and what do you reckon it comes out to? -0.85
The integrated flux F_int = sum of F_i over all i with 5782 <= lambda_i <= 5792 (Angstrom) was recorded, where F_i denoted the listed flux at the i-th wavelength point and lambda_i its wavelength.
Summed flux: 42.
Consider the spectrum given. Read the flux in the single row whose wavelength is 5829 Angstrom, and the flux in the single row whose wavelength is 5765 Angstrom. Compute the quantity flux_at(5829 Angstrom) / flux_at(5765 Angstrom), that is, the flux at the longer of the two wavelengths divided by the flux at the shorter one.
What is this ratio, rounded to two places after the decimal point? 0.82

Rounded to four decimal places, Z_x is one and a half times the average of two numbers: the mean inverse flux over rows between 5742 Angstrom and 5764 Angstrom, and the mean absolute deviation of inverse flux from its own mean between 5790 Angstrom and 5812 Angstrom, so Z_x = 0.0873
